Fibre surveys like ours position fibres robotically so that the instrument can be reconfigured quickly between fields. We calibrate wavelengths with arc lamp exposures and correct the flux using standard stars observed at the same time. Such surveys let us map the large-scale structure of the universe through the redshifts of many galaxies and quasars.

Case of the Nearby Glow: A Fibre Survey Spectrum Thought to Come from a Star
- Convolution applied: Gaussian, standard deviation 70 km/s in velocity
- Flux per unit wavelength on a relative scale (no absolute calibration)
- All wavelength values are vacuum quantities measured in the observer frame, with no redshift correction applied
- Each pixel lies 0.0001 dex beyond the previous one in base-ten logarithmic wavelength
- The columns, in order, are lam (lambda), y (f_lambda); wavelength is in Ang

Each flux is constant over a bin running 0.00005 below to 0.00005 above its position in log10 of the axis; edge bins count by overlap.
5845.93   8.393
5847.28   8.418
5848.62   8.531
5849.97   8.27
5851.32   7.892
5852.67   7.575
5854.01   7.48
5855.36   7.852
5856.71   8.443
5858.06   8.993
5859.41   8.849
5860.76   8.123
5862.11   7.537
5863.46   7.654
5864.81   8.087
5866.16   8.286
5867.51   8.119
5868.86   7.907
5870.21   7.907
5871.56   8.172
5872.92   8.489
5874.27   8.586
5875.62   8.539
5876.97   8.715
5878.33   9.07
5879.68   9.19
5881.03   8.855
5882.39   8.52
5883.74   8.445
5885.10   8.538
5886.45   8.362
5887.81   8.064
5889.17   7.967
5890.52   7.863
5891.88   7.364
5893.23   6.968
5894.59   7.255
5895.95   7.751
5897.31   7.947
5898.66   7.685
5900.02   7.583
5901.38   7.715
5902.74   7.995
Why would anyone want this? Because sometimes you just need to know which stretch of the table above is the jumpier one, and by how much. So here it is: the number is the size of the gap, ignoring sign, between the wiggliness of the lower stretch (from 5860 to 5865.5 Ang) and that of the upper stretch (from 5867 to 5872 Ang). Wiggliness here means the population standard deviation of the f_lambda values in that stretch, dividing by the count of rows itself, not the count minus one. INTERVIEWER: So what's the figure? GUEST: 0.14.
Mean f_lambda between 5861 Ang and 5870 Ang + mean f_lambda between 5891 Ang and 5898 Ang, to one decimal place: 15.4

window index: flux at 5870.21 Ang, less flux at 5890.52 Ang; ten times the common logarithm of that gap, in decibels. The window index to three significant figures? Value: -13.6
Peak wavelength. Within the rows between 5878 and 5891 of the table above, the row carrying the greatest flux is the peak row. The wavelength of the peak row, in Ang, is 5879.68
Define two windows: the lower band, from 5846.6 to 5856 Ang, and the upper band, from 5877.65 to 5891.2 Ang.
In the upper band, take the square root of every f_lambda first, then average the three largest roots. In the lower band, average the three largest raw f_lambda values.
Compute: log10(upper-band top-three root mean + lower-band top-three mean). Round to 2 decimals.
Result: 1.06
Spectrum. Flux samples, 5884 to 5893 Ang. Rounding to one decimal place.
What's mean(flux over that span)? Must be 8.0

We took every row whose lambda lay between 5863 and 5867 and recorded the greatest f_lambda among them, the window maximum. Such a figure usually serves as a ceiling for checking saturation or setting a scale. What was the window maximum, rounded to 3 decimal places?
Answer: 8.286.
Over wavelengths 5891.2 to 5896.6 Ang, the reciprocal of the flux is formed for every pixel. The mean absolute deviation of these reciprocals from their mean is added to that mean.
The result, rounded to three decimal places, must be 0.141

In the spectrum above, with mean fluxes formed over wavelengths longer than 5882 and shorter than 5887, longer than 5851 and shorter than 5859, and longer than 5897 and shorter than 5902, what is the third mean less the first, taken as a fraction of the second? -0.09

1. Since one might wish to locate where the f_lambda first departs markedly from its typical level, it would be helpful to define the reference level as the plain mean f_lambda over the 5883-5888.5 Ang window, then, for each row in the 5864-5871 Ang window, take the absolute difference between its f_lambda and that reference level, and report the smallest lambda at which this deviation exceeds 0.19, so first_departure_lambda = 5864.81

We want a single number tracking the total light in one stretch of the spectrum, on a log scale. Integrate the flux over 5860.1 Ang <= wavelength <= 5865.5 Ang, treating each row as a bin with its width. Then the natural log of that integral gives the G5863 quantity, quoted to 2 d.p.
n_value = 3.75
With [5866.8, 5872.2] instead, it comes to 3.77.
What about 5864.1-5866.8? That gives 3.10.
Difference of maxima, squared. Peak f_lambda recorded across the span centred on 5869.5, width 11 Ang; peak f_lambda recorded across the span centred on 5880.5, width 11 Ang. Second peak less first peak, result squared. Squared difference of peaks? 0.4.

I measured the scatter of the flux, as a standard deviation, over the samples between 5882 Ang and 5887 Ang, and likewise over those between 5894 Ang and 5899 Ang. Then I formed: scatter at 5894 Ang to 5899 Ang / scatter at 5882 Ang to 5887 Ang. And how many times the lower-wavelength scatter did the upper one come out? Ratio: 3.63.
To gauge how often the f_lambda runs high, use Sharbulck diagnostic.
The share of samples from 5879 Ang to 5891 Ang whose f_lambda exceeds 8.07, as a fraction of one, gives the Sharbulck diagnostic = 0.67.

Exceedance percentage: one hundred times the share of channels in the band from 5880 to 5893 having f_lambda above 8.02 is 67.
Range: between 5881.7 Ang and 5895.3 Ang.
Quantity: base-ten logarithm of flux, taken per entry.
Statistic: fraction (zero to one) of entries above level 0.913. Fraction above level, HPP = 0.40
